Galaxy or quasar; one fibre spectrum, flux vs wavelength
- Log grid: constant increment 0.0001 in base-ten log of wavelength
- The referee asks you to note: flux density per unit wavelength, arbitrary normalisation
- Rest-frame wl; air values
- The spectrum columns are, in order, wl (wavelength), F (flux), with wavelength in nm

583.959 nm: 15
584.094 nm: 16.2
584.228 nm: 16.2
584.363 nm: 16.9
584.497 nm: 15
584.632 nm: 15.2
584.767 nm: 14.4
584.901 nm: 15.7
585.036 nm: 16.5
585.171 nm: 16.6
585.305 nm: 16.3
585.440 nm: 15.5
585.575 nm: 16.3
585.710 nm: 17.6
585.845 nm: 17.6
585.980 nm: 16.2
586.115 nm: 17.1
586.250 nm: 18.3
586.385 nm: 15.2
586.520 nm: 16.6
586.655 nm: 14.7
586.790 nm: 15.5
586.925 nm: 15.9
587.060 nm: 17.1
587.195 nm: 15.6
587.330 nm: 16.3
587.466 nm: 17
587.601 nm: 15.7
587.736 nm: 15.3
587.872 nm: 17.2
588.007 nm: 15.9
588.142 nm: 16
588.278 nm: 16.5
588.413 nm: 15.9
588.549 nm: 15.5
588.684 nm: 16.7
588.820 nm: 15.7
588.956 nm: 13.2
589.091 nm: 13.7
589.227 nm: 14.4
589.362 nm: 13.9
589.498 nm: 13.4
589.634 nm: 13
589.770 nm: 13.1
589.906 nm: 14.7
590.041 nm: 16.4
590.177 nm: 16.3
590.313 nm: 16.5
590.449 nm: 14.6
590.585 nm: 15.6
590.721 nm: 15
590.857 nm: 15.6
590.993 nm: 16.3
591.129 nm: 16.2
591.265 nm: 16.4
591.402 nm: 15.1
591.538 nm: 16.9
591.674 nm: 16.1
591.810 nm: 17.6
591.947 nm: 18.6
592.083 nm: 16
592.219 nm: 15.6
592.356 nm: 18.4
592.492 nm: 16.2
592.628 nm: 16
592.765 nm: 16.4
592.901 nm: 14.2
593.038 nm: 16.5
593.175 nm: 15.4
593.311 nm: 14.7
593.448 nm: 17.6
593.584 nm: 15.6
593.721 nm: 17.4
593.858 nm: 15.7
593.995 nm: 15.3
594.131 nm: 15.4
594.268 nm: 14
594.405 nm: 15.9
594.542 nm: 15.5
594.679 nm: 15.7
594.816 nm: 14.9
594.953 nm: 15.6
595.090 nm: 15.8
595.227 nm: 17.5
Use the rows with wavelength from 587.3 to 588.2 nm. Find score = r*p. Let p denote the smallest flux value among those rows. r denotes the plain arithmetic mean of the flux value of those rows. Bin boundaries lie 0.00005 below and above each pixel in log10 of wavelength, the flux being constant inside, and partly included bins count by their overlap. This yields 248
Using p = 15.3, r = 16.2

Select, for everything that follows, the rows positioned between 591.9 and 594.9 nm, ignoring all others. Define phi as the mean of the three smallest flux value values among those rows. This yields 14.3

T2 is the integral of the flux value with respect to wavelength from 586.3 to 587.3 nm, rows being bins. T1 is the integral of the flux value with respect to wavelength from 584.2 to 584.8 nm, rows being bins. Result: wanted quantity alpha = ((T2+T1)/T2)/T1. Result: 0.17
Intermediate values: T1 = 9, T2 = 15.9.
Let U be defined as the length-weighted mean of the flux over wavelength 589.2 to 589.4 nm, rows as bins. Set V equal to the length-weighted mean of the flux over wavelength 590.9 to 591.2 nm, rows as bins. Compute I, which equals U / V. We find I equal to 0.87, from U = 14.2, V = 16.21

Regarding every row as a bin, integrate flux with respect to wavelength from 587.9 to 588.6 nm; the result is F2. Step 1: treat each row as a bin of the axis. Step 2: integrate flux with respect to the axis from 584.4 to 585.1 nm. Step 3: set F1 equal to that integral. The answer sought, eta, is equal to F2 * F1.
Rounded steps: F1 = 10.8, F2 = 11.2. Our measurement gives 121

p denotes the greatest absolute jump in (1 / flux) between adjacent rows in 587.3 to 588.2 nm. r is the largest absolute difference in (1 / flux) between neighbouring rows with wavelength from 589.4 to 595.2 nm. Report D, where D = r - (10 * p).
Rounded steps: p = 0.0072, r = 0.0112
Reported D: -0.061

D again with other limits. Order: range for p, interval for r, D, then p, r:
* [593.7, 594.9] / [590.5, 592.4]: -0.076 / 0.0085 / 0.0098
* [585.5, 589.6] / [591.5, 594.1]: -0.109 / 0.0121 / 0.0112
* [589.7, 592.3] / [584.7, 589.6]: -0.075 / 0.0087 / 0.0121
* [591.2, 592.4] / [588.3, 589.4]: -0.085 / 0.0098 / 0.0121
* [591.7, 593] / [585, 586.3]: -0.093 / 0.0098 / 0.0049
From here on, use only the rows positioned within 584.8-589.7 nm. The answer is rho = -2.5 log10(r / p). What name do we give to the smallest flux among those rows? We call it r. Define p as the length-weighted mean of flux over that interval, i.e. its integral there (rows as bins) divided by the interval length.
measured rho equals 0.21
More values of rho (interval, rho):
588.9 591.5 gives 0.15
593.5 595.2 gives 0.12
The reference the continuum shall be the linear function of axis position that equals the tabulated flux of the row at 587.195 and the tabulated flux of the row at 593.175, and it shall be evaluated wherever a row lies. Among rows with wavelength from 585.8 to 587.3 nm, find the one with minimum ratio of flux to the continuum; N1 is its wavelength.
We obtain 586.655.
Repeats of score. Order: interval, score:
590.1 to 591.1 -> 229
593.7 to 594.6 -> 218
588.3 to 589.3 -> 198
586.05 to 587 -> 238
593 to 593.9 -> 237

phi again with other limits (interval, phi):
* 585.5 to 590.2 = 13.1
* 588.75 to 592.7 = 13.1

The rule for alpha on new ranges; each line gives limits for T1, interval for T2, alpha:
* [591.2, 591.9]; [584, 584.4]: 0.24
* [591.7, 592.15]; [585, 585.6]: 0.23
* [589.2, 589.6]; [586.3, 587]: 0.27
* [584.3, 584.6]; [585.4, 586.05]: 0.30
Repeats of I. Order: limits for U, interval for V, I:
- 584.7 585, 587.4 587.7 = 0.94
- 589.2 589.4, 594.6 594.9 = 0.93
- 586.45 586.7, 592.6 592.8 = 0.97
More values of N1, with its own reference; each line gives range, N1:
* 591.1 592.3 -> 591.402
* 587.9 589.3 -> 588.956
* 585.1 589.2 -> 588.956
